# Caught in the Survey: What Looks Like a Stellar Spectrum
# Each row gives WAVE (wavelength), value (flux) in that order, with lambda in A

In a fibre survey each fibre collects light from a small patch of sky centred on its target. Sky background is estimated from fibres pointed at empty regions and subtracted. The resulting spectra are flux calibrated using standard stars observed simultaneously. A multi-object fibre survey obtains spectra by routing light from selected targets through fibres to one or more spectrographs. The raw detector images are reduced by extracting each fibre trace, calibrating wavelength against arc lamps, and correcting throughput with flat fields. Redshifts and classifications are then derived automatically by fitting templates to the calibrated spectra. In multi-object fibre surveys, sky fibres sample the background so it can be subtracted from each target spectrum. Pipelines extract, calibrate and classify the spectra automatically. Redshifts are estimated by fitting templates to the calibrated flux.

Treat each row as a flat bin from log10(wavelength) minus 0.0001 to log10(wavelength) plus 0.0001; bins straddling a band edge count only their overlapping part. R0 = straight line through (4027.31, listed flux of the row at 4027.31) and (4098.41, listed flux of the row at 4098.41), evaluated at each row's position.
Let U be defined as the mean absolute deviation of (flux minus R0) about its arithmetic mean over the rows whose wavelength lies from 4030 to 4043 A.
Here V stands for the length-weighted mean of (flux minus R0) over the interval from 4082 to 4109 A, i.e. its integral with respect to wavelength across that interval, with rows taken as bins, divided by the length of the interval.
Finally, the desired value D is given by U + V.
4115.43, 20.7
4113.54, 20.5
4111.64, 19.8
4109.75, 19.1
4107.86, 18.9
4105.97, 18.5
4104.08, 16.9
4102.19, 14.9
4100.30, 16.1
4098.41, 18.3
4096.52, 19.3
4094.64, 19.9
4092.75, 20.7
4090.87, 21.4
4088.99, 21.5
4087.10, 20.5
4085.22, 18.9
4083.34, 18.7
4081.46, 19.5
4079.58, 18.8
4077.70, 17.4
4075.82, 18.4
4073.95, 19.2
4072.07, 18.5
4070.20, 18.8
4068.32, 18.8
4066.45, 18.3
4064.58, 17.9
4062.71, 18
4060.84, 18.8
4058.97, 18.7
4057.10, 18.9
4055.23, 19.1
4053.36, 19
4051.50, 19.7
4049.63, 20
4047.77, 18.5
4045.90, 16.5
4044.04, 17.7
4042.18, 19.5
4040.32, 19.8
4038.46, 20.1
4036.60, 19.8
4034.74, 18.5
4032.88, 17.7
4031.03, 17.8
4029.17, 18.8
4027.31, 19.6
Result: 1.49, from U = 0.94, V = 0.55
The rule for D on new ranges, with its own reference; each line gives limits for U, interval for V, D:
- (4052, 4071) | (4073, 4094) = 1.29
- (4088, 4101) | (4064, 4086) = 1.28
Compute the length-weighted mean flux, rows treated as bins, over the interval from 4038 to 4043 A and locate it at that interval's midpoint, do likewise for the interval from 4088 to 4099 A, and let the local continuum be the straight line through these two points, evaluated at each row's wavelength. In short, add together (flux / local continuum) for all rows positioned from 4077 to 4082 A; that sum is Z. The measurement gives 2.8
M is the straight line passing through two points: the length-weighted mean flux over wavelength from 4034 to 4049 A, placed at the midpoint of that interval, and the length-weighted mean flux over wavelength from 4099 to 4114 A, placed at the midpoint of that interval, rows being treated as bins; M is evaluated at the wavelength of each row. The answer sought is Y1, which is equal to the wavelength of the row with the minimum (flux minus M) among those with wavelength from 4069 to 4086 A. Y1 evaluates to 4077.70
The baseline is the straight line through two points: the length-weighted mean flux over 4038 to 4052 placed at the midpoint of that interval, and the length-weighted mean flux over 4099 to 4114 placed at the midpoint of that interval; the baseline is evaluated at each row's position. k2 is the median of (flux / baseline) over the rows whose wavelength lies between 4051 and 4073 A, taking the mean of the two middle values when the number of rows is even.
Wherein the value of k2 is 1.008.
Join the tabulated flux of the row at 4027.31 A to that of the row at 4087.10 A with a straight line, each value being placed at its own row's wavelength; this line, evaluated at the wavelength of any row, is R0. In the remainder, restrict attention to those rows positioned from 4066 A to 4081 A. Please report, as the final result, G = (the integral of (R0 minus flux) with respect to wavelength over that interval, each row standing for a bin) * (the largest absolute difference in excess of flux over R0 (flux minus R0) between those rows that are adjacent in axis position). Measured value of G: 36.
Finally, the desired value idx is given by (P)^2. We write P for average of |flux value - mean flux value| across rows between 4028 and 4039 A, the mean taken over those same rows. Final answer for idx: 0.61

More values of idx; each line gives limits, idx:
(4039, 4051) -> 1.21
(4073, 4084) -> 0.26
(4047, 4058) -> 0.19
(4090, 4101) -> 1.93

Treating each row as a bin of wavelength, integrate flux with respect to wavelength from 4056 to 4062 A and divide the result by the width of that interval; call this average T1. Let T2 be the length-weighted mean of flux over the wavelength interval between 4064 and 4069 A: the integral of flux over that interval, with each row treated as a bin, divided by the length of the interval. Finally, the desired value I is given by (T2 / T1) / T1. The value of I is 0.0521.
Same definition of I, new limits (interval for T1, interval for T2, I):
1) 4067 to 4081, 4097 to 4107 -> 0.0494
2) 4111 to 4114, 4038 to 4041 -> 0.0494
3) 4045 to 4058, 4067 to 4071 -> 0.0529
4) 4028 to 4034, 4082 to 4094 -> 0.0614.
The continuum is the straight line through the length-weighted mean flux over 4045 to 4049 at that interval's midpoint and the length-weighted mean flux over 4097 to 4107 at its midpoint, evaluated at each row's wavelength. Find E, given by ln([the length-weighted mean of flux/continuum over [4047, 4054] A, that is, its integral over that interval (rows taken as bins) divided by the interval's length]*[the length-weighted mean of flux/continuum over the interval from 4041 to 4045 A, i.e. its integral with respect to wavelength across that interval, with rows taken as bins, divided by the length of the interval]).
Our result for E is 0.14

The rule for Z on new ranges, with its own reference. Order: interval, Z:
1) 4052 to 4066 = 6.5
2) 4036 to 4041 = 3.0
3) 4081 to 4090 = 4.9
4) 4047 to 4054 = 3.9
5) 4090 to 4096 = 3.1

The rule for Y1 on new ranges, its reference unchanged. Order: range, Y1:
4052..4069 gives 4064.58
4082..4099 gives 4098.41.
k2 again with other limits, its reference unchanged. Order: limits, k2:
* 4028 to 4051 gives 0.981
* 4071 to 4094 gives 1.035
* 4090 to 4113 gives 1.057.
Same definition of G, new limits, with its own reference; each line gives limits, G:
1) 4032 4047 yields 30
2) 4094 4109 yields 97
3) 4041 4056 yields 34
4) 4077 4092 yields 19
